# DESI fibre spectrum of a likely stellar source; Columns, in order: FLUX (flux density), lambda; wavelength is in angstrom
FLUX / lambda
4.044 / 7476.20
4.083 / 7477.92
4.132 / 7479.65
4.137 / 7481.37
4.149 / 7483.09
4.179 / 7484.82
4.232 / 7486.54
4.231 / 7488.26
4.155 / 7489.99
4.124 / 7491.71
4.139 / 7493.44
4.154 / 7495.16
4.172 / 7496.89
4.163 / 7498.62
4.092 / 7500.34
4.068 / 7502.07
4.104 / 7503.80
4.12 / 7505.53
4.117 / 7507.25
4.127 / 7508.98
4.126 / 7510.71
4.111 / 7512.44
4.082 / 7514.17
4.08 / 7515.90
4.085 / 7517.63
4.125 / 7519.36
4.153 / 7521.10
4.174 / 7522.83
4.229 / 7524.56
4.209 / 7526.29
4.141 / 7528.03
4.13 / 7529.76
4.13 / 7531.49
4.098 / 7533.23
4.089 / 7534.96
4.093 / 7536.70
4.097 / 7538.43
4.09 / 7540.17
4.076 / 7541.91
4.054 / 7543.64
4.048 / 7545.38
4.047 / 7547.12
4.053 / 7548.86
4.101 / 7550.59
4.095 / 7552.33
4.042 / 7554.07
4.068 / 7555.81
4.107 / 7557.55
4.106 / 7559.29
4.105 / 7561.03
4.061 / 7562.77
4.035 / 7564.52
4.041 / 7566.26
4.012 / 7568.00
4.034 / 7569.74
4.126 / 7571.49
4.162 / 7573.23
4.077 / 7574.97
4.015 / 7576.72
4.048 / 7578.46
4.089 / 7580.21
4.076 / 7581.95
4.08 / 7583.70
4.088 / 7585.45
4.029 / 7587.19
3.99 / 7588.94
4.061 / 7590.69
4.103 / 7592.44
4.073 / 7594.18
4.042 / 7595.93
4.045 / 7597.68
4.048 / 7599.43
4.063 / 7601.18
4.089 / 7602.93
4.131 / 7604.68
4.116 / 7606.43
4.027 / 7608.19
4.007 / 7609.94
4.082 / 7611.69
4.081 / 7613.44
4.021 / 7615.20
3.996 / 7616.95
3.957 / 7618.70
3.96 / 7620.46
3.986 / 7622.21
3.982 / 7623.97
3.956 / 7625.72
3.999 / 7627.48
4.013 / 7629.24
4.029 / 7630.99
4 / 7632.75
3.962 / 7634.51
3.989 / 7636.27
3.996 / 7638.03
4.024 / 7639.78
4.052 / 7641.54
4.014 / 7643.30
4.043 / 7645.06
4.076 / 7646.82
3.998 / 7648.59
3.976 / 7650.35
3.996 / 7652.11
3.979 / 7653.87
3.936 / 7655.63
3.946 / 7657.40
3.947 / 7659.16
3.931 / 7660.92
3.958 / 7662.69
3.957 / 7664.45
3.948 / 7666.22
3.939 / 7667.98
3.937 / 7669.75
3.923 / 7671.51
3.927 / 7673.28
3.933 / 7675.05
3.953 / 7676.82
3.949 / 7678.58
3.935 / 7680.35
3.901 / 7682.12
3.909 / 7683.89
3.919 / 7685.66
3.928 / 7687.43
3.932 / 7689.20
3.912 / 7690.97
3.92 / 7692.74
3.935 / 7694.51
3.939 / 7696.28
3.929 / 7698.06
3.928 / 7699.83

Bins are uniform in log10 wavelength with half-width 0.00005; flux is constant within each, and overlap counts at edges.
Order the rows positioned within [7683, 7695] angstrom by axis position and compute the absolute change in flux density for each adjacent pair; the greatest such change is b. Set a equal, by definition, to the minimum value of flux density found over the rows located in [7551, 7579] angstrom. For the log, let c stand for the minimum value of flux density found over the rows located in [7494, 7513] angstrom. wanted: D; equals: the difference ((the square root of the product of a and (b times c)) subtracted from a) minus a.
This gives -0.57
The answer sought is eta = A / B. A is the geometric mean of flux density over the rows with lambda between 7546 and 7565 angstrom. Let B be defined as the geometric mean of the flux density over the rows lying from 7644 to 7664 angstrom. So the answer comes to 1.024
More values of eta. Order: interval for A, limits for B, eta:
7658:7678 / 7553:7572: 0.969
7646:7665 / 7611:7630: 0.992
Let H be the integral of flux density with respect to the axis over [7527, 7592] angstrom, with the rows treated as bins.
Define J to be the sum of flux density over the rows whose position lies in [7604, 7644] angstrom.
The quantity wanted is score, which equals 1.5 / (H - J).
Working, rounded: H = 265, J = 92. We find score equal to 0.009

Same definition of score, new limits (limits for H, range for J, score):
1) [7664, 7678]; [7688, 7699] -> 0.047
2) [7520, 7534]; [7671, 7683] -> 0.049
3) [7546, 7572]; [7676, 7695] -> 0.024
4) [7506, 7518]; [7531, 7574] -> -0.028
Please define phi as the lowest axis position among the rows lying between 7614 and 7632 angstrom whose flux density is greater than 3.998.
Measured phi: 7615.20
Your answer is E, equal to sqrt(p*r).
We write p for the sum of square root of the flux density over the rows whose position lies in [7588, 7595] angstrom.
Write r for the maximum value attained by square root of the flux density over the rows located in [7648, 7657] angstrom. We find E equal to 4.0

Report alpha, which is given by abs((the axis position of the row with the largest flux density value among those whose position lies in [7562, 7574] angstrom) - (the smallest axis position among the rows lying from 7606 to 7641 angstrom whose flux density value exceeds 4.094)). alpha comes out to 33.2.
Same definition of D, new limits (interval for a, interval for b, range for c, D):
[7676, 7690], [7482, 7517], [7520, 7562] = -1.09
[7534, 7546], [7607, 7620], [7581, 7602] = -1.10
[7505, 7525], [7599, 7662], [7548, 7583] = -1.21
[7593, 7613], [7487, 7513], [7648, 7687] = -1.09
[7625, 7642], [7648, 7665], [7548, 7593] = -0.82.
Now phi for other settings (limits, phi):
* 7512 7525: 7512.44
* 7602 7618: 7602.93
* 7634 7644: 7639.78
